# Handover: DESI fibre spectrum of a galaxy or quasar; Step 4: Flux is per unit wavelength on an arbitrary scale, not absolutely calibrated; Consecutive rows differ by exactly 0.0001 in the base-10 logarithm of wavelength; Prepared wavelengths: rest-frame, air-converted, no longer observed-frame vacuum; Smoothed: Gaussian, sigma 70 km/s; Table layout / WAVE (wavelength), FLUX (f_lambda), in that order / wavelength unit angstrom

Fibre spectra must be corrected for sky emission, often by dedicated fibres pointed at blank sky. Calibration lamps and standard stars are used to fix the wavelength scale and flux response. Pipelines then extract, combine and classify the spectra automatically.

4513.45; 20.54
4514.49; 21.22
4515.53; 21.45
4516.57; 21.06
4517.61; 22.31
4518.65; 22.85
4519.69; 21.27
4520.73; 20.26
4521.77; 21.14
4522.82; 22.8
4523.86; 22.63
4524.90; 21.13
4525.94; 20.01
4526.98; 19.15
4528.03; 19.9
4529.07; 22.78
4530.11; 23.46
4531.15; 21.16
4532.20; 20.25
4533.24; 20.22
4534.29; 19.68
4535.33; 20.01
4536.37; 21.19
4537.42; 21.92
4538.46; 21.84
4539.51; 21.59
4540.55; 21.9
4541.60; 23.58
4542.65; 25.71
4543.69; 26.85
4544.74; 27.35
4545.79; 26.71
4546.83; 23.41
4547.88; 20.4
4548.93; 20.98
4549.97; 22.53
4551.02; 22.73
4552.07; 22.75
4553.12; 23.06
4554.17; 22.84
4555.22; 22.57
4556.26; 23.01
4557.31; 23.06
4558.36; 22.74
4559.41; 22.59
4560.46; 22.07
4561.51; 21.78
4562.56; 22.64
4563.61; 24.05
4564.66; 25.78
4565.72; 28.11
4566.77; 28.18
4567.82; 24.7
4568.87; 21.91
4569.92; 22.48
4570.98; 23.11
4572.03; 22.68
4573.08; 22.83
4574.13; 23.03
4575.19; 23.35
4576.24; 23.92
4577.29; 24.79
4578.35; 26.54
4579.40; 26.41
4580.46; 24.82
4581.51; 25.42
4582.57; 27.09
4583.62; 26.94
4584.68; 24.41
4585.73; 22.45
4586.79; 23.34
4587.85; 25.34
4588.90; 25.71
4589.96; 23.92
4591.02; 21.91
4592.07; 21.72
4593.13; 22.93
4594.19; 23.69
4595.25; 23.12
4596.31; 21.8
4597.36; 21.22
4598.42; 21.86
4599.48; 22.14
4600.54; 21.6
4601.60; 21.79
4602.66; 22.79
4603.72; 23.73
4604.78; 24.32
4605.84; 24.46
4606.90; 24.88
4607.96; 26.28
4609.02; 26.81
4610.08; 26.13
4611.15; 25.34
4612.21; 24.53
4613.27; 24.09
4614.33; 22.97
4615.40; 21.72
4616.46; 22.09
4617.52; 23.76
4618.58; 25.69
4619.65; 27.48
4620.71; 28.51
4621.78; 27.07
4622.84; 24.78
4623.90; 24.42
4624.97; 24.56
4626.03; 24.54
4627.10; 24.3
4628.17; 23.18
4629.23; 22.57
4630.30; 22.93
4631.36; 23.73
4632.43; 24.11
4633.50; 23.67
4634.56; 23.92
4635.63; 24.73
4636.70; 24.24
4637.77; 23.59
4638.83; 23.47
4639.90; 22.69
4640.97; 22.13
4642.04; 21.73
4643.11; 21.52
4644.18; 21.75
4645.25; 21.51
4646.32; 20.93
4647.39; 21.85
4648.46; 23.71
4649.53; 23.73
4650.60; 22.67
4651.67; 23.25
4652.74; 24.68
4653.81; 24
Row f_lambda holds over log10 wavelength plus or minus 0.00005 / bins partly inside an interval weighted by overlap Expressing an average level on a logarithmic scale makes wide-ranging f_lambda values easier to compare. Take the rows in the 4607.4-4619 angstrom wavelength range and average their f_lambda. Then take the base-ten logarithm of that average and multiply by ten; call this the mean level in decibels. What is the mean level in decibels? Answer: 13.9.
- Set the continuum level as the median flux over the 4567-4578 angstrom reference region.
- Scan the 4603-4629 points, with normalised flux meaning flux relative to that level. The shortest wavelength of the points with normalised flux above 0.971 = 4603.72 angstrom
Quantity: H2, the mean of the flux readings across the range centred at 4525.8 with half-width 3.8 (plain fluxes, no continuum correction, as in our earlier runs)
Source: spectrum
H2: 21.2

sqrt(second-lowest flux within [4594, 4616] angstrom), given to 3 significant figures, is 4.65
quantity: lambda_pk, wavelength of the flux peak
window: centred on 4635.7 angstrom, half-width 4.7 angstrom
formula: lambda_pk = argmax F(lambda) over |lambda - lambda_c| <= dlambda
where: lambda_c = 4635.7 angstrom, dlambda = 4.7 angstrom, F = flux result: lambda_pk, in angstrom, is 4635.63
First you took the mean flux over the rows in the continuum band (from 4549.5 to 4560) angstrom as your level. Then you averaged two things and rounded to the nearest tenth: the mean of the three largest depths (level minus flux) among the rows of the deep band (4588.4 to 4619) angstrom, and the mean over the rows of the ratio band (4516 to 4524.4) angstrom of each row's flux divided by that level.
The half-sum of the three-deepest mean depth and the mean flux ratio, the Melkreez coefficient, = 1.1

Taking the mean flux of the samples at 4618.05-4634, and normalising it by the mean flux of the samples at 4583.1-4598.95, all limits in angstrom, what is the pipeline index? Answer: 1.06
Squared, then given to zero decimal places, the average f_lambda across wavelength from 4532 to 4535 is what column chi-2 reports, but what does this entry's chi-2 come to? 402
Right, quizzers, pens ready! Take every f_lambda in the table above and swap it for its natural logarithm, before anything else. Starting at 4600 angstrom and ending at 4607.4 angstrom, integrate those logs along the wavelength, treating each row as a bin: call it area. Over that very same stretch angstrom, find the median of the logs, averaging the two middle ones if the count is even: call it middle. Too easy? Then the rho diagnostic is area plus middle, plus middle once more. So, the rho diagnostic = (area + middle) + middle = 30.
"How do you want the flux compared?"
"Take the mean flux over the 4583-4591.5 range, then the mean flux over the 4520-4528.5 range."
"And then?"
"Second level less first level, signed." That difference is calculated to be -3.4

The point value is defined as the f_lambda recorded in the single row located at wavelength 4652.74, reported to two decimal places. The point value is 24.68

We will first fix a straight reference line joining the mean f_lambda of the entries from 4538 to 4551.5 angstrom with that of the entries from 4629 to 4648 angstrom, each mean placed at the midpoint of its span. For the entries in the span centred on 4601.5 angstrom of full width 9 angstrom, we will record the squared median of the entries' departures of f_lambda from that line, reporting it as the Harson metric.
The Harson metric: 1.0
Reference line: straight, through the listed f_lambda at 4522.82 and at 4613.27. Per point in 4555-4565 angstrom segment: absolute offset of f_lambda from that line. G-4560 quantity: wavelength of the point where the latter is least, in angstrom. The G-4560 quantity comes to 4557.31 angstrom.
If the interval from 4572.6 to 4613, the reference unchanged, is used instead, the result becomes 4594.19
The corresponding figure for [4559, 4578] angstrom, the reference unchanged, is 4575.19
